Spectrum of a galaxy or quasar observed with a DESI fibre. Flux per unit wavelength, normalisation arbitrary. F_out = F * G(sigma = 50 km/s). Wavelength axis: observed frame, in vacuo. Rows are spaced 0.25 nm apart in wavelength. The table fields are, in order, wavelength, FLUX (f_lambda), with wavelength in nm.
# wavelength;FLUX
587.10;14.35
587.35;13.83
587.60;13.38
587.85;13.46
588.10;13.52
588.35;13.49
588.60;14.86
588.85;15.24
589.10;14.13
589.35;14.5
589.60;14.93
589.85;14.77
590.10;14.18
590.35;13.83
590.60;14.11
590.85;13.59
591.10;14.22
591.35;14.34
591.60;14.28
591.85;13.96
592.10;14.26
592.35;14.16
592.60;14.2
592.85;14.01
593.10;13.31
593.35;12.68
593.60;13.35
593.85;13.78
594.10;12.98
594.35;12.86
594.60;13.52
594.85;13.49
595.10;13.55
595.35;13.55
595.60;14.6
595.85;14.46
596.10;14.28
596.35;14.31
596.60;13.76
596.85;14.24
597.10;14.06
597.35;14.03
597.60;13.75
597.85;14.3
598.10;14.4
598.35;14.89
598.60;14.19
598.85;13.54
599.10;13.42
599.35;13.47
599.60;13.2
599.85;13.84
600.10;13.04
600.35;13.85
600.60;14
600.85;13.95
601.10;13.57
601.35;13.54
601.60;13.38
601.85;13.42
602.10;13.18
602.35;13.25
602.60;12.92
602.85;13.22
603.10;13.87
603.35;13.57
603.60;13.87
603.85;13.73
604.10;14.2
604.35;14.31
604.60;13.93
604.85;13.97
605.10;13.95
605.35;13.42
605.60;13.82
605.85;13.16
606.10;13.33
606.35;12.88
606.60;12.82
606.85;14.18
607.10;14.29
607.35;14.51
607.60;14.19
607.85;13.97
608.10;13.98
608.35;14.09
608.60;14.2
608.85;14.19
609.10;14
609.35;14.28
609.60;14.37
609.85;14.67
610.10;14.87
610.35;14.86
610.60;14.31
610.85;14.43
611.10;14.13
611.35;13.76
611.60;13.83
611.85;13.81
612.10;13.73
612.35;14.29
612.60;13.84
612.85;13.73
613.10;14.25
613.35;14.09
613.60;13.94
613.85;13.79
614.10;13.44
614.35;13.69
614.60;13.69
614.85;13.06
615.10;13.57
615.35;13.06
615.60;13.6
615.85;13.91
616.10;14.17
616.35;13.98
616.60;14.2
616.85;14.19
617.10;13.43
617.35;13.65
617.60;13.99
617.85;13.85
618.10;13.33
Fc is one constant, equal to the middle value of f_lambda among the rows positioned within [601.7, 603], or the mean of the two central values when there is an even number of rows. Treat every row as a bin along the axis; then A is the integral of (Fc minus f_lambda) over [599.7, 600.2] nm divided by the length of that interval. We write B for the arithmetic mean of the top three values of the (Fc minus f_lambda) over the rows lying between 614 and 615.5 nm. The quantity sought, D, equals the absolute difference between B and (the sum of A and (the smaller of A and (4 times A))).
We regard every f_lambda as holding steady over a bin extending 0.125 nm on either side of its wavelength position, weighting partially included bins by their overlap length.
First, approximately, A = -0.23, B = 0.03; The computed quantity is 1.2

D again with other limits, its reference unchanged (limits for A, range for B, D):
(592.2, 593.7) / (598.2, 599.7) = 1.9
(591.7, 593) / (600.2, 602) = 4.2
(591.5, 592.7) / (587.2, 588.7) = 4.5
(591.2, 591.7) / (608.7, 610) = 4.5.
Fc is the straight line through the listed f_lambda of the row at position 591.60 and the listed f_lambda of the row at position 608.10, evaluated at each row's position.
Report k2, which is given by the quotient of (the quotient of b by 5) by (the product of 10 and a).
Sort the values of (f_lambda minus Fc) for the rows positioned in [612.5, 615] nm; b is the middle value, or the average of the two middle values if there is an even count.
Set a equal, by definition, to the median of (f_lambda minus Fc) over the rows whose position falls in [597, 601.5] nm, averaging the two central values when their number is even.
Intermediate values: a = -0.28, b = -0.12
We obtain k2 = 0.01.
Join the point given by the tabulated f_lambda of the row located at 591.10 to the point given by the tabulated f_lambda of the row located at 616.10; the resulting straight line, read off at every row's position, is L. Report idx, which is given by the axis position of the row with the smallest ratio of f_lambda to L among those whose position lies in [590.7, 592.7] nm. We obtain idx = 590.85 nm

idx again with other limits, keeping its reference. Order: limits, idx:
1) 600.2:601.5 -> 601.35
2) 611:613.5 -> 612.10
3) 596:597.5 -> 596.60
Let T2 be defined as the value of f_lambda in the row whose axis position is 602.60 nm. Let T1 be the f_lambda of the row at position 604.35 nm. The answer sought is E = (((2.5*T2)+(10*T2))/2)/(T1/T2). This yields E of 73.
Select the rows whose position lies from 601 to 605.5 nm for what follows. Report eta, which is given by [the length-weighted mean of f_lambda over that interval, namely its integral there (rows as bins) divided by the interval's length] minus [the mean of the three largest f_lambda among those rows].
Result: -0.5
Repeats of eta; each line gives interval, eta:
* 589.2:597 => -0.8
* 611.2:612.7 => -0.1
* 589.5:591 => -0.4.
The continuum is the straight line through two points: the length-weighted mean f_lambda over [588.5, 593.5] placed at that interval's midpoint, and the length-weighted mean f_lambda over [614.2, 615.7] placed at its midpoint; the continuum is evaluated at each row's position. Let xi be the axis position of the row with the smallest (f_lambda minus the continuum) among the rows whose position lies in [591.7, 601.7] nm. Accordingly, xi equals 593.35 nm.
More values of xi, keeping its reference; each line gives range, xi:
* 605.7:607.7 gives 606.60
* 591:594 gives 593.35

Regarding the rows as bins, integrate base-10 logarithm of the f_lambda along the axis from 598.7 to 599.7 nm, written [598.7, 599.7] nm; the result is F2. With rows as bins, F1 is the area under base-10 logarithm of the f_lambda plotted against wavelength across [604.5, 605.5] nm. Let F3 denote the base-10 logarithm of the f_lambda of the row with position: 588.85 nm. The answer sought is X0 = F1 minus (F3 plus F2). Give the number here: -1.17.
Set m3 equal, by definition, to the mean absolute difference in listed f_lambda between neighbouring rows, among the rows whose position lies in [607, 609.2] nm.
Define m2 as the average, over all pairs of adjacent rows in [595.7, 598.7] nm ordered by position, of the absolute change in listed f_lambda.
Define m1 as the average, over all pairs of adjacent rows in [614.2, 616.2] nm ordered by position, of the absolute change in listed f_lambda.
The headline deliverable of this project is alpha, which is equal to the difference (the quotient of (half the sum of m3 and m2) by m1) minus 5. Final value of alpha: -4.4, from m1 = 0.39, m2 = 0.325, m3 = 0.15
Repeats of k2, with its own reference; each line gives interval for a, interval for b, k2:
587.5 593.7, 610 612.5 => -0.03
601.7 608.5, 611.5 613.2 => 0.01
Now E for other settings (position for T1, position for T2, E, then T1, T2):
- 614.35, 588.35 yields 83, 13.69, 13.49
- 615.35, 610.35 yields 106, 13.06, 14.86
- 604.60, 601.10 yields 83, 13.93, 13.57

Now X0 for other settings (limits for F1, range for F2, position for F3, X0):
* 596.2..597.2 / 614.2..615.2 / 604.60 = -1.13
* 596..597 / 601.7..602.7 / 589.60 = -1.14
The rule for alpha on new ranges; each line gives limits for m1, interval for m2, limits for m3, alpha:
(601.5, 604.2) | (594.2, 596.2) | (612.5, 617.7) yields -3.9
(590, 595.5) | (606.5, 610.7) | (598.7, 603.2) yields -4.2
